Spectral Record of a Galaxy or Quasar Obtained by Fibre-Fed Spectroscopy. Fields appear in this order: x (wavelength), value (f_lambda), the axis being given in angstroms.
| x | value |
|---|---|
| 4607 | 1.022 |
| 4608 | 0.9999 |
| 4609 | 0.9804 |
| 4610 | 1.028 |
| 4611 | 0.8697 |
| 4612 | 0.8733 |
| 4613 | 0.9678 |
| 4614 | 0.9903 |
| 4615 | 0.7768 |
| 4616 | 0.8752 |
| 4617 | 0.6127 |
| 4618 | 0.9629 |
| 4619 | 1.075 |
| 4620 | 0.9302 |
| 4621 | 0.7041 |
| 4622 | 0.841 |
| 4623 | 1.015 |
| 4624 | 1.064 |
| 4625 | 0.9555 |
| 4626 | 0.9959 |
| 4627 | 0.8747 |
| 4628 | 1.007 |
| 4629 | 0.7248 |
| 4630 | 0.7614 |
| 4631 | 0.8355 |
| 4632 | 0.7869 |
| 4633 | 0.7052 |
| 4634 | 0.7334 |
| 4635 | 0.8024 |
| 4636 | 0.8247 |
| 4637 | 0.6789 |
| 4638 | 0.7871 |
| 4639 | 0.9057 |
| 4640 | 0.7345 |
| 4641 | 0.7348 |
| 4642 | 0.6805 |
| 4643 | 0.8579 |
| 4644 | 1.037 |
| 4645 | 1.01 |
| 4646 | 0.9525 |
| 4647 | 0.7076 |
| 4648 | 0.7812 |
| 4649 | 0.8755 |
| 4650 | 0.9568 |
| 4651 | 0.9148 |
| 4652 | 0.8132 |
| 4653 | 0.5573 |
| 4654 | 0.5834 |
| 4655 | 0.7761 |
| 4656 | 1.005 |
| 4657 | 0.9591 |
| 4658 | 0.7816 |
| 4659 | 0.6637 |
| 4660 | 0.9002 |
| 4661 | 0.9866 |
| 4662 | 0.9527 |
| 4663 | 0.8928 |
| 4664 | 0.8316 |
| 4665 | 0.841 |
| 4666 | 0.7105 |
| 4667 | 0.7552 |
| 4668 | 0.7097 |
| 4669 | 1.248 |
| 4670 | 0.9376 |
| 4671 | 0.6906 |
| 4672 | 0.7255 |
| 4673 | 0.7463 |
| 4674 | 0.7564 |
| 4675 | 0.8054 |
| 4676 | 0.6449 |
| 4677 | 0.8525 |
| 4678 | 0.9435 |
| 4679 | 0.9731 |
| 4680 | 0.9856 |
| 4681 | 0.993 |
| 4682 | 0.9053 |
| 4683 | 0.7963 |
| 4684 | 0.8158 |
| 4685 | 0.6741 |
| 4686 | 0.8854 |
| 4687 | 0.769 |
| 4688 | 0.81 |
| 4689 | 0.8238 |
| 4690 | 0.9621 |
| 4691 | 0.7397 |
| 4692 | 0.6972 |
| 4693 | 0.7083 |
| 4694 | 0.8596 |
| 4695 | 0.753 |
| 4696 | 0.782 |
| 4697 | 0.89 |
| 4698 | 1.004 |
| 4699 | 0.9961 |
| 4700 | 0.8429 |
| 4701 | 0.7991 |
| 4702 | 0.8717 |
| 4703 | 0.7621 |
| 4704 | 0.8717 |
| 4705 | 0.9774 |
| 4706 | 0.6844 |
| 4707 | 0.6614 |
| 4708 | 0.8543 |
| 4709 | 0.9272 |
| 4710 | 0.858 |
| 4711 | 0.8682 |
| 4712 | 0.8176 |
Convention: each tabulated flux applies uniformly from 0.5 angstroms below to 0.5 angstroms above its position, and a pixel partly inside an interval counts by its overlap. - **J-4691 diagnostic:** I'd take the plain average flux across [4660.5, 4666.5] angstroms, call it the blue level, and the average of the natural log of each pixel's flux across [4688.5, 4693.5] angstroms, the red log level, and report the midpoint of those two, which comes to 0.311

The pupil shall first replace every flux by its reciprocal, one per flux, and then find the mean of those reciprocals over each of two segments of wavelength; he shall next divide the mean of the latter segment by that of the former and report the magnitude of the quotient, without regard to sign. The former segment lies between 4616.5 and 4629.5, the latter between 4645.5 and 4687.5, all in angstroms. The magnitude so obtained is 1.08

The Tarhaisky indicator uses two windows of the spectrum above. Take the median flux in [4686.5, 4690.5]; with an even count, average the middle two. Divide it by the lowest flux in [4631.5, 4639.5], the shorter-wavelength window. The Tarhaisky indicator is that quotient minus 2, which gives -0.80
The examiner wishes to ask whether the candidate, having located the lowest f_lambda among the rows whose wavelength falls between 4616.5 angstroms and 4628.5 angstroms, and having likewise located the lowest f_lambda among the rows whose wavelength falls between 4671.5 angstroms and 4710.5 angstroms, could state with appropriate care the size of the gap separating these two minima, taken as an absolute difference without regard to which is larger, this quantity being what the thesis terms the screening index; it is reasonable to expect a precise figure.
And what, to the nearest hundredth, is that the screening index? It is 0.03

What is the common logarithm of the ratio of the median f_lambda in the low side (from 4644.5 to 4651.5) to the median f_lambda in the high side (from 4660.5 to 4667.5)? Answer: 0.037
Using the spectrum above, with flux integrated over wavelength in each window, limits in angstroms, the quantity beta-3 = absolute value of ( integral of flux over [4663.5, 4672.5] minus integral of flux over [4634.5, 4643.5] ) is 0.44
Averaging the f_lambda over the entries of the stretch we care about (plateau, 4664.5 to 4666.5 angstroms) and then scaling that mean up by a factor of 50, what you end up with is 38.8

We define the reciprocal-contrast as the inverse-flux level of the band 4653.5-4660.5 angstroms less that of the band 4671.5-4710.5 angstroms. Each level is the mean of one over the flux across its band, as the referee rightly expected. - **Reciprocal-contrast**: 0.055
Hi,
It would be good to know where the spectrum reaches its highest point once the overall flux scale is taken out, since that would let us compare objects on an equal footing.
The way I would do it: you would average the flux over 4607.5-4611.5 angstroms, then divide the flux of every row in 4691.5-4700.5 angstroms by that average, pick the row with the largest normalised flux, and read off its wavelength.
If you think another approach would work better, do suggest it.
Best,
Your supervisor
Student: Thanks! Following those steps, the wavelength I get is 4698 angstroms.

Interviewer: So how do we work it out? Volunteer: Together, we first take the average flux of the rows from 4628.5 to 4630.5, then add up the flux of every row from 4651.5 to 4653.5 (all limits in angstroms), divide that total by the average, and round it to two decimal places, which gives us 1.84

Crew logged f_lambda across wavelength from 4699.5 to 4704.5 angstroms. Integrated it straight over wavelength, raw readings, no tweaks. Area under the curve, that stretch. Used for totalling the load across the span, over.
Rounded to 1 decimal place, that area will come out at 4.1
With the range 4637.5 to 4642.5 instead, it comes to 3.8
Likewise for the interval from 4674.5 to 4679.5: 4.2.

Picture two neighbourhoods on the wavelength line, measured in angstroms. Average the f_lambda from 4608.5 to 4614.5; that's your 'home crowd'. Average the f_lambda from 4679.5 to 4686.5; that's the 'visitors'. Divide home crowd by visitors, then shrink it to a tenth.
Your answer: 0.110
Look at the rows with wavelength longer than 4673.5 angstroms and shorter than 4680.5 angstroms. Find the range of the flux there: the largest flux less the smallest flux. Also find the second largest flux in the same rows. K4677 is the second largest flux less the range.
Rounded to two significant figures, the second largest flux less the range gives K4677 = 0.63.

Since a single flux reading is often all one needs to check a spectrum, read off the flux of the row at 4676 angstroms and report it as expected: 0.6449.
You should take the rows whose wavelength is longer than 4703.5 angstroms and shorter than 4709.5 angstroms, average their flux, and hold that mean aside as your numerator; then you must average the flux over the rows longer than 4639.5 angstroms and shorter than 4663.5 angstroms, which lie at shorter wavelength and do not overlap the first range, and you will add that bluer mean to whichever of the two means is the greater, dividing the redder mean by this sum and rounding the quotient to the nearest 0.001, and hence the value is 0.495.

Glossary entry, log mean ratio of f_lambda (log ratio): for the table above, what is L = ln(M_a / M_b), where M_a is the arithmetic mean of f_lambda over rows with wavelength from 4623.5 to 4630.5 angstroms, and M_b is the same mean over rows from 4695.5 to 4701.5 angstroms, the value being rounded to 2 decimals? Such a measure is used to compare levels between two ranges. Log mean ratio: 0.03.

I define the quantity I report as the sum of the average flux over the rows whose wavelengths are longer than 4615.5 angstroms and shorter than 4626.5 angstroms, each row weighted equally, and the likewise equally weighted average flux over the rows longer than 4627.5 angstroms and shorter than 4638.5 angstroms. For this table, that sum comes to 1.70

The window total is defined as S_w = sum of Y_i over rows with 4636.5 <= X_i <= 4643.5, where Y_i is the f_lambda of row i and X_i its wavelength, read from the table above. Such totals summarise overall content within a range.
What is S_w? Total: 5.4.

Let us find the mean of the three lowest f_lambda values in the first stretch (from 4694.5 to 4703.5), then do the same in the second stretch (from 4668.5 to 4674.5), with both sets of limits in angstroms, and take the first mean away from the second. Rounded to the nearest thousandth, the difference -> -0.045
